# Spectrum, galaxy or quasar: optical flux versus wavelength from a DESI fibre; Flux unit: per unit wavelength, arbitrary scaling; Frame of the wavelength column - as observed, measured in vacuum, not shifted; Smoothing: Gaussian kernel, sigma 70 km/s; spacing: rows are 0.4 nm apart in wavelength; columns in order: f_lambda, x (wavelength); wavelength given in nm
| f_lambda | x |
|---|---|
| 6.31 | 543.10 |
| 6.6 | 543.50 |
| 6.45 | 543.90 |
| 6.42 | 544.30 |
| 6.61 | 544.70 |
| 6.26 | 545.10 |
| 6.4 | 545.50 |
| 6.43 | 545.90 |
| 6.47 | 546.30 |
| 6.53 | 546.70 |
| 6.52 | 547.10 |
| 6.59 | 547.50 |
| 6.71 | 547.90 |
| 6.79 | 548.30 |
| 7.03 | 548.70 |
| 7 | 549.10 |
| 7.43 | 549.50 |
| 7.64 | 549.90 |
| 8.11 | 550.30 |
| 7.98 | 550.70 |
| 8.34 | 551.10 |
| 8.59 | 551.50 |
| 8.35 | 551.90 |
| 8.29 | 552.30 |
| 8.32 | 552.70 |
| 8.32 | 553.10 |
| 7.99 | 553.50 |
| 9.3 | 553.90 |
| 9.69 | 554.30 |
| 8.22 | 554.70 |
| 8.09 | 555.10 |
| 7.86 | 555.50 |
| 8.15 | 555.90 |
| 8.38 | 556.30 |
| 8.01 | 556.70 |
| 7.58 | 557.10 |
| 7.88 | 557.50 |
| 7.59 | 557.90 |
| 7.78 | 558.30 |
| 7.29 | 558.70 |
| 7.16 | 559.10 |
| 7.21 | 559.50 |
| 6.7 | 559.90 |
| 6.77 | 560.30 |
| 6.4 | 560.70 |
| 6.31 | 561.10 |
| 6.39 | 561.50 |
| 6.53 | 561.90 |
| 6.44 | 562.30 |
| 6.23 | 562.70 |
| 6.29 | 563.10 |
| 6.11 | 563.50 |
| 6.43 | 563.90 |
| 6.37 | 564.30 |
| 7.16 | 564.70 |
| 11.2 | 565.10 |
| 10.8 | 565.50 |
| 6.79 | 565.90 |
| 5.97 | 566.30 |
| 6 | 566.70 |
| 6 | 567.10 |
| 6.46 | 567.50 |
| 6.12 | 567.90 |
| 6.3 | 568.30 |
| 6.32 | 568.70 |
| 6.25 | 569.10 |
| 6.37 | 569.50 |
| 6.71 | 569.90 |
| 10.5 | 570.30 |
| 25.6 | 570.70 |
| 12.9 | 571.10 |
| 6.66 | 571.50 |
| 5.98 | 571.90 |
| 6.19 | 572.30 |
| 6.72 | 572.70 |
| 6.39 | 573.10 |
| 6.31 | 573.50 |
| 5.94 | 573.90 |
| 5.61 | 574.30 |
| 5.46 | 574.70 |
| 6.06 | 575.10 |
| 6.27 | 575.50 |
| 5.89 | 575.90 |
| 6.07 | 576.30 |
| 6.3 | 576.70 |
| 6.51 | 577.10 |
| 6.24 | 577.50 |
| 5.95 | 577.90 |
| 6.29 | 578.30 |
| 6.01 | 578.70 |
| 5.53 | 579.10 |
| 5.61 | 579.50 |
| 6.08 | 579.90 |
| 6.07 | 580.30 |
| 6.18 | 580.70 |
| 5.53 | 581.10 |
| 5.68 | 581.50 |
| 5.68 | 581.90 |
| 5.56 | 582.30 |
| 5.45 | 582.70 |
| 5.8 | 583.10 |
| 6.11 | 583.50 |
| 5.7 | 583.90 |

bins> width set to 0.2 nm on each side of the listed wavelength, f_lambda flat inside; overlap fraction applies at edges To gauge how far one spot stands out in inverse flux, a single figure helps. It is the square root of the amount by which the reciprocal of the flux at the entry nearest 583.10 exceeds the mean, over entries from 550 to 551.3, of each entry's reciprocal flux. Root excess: 0.22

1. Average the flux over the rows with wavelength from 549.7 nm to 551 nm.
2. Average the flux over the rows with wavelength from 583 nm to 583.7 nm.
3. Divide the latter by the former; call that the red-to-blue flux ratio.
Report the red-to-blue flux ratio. 0.75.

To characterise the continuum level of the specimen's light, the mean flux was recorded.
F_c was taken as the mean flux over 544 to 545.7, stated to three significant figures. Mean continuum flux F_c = 6.42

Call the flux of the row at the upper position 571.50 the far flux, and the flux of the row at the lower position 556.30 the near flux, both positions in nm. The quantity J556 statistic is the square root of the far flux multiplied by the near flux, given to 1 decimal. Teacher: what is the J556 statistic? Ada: 7.5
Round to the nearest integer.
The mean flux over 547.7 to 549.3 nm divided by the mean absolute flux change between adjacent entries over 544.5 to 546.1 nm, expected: 40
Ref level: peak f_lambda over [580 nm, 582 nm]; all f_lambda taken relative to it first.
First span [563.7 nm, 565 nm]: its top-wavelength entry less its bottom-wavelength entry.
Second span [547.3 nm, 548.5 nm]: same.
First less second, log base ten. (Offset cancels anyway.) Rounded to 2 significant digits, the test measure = -0.28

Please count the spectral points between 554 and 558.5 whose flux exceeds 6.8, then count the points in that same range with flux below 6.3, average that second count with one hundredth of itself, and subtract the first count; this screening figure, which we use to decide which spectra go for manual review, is -11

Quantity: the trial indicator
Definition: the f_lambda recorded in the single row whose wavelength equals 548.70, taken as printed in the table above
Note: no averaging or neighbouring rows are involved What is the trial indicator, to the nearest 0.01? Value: 7.03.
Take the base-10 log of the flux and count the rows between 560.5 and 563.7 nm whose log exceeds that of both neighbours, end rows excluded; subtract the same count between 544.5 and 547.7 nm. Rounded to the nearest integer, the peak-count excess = 1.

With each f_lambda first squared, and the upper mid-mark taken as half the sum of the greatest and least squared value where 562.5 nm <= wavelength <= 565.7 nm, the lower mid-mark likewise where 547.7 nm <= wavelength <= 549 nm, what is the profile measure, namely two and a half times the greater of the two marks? 203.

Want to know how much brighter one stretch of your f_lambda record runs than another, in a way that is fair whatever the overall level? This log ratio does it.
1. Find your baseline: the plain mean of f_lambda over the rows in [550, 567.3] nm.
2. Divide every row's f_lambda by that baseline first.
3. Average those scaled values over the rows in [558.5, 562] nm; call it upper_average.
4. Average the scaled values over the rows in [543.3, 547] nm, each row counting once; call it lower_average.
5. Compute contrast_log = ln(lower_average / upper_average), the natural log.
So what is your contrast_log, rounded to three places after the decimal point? -0.044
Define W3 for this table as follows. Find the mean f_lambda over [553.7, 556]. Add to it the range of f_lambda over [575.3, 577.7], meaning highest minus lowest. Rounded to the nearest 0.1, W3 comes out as 9.2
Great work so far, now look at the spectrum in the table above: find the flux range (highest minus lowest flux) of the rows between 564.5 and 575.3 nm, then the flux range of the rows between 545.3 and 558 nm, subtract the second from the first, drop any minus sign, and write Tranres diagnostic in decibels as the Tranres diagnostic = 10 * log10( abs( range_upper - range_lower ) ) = 12.3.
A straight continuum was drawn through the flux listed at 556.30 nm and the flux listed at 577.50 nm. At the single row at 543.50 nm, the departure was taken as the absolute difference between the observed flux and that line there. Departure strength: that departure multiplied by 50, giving 154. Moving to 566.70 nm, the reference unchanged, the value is 67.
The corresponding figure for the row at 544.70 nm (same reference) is 147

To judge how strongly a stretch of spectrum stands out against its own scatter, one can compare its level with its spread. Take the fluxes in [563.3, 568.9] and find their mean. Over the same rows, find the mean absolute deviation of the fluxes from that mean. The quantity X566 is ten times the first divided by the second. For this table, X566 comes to 60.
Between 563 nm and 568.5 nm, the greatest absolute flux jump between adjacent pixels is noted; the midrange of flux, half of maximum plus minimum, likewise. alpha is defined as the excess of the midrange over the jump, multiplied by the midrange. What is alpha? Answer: 39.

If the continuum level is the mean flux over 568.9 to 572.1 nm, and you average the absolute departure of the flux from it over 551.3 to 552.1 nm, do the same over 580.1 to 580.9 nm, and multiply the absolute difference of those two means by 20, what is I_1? 47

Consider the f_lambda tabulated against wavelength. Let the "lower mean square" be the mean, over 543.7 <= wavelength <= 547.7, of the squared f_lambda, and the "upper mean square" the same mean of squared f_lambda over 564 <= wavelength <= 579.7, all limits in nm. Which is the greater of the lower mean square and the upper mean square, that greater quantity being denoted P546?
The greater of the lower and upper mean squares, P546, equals 64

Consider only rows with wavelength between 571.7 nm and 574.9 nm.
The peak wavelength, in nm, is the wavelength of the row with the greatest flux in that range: 572.70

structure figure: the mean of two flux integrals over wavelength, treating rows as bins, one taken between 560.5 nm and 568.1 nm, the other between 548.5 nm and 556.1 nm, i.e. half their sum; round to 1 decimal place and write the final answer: 56.9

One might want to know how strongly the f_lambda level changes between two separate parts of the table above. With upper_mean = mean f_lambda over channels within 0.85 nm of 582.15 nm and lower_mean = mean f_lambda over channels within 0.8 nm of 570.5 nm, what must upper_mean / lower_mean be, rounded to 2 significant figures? 0.40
